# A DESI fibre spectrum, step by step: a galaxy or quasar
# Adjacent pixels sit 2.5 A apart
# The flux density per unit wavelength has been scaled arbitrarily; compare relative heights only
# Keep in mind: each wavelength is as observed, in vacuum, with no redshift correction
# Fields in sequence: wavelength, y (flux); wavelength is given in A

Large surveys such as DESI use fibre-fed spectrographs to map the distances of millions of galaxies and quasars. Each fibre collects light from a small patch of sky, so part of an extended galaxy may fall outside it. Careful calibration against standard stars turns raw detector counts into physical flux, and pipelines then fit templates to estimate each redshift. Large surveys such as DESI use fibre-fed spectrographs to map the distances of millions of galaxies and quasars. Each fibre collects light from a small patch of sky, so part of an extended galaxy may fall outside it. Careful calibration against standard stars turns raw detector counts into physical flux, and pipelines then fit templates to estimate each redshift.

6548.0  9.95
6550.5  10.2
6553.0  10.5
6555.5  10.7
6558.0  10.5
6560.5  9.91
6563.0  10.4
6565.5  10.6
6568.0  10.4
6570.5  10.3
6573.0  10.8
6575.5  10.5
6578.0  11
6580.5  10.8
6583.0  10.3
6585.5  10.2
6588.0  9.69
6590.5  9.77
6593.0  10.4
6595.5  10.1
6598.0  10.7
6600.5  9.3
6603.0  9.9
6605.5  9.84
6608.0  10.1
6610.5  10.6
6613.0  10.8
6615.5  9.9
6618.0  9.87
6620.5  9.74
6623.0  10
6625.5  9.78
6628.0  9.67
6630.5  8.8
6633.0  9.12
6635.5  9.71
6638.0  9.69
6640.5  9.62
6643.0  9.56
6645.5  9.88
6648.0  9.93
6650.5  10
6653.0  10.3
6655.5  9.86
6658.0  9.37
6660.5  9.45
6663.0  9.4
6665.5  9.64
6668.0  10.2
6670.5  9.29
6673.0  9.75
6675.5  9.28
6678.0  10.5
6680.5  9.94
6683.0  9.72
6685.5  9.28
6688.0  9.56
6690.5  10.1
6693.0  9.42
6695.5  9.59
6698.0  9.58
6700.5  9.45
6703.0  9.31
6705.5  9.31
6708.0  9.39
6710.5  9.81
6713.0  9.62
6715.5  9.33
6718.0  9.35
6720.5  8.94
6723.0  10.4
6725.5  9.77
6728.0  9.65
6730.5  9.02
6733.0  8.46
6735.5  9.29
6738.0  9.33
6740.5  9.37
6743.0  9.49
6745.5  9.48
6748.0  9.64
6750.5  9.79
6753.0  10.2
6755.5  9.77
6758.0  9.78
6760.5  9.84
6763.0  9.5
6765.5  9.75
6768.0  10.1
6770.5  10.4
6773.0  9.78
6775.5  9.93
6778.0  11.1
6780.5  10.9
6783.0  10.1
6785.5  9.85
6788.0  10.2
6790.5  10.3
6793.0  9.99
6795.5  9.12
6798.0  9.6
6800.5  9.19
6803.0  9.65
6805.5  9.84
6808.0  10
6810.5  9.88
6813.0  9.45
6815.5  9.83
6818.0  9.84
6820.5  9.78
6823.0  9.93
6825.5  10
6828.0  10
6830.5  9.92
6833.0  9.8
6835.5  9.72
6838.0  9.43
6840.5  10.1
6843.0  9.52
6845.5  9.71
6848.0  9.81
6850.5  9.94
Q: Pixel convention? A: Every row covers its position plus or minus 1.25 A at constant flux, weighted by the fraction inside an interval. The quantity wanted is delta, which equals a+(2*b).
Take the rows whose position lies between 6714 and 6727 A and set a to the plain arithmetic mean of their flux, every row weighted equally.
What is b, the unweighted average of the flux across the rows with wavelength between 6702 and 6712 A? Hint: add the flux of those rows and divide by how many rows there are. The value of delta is 28.5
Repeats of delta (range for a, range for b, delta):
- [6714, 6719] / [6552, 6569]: 30.2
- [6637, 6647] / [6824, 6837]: 29.5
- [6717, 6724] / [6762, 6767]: 28.8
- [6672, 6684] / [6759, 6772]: 29.7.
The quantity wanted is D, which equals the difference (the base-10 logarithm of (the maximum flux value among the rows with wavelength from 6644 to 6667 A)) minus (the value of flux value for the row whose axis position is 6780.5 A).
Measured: -9.9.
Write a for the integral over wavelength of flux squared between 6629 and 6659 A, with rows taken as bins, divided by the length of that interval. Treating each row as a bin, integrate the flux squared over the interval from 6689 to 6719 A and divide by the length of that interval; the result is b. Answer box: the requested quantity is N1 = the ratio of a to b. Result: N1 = 1.03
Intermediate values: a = 93.4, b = 91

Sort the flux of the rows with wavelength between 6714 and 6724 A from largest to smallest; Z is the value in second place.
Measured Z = 9.35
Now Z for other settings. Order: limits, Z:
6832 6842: 9.8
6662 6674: 9.75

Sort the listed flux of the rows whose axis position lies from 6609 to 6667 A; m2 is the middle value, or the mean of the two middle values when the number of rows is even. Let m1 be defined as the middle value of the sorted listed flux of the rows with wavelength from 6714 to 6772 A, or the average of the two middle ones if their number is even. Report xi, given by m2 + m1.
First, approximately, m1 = 9.6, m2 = 9.7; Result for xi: 19.4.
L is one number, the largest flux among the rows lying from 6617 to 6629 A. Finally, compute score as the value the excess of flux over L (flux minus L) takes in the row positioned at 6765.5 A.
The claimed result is -0.25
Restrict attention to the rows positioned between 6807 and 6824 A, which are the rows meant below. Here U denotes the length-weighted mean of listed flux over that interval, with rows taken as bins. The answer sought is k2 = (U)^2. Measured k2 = 96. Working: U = 9.8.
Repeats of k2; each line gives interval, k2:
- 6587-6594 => 99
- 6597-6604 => 99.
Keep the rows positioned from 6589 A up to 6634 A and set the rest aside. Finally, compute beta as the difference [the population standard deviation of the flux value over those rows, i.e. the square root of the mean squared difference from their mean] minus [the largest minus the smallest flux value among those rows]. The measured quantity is -1.5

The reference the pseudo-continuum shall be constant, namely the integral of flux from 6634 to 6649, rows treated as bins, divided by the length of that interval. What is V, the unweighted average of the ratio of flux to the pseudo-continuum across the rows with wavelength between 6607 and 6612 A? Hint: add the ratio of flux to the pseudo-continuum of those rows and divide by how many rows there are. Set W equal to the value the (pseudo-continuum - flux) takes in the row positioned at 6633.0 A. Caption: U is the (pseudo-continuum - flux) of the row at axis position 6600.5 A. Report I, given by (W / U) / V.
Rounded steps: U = 0.42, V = 1.07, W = 0.60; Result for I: 1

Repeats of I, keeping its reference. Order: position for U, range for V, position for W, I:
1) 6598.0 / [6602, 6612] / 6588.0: 0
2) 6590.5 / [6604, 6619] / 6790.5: 11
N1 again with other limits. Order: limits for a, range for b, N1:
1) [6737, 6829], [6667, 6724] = 1.05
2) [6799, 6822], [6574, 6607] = 0.91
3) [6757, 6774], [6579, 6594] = 0.94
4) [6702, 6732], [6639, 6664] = 0.95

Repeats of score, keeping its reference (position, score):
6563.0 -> 0.40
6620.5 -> -0.26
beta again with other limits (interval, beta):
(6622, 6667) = -1.2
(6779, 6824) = -1.4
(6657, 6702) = -0.9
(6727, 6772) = -1.5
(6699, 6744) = -1.6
